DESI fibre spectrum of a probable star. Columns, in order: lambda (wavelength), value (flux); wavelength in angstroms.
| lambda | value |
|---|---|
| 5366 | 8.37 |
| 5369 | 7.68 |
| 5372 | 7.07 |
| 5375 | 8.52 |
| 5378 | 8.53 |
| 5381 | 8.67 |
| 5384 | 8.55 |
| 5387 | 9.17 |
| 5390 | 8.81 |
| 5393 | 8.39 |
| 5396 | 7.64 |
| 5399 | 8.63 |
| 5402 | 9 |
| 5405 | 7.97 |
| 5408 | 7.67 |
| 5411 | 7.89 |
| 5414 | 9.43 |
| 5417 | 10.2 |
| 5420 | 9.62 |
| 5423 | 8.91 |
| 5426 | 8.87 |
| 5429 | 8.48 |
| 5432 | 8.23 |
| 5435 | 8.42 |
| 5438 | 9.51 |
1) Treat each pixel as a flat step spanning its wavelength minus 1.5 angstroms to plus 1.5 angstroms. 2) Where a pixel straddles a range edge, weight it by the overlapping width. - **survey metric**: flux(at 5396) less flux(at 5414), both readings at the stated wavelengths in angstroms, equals -1.8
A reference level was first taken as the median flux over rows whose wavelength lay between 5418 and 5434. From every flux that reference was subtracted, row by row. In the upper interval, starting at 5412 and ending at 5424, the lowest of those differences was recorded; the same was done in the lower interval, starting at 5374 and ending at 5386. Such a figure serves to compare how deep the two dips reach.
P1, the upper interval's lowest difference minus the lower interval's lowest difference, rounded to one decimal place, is 0.4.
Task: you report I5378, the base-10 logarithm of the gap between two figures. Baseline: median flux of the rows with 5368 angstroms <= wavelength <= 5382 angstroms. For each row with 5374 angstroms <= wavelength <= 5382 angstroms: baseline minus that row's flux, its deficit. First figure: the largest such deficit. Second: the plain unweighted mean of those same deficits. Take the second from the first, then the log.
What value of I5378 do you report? -1.3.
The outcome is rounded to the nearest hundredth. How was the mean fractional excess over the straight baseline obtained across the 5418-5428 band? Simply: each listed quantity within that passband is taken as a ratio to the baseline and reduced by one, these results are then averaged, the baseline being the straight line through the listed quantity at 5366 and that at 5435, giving 0.09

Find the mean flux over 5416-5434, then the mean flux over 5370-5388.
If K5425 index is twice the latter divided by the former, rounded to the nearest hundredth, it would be 1.86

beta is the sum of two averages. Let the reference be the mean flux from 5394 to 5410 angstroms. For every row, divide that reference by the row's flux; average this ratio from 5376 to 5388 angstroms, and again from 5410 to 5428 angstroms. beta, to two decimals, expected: 1.84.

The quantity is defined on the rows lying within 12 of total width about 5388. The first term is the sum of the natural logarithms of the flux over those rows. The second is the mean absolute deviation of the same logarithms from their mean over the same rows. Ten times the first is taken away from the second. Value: -86.6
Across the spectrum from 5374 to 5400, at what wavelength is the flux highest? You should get 5387 angstroms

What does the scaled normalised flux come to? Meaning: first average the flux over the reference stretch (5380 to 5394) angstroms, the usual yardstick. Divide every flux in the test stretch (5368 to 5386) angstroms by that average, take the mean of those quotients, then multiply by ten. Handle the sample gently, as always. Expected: 9.4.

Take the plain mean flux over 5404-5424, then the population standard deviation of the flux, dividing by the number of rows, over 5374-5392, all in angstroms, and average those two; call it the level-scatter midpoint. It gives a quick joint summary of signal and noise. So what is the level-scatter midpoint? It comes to 4.5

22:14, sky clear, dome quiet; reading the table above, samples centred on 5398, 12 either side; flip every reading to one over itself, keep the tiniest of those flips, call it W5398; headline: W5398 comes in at 0.109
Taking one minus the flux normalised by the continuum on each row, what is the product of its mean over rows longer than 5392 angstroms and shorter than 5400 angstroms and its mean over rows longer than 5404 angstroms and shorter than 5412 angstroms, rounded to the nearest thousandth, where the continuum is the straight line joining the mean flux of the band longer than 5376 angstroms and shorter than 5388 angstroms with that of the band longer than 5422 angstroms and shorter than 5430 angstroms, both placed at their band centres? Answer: 0.006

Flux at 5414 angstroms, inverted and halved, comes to 0.053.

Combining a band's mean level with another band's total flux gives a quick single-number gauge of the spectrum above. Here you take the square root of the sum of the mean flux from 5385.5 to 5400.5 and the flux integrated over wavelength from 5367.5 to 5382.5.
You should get 11.4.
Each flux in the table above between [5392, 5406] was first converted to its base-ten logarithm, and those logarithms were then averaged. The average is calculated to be 0.92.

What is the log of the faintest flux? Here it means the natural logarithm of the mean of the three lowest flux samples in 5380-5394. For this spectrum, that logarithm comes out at 2.14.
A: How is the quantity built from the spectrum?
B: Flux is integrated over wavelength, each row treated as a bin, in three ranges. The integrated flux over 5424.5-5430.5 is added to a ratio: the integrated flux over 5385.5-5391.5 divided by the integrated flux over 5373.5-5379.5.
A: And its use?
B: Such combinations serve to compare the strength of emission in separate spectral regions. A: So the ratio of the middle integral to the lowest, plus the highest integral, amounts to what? 53.1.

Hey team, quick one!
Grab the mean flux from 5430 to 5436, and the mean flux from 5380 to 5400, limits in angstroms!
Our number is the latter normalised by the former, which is 1.03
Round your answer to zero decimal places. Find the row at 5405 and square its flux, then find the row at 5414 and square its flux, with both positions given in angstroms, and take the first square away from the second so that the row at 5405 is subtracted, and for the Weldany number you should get 25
